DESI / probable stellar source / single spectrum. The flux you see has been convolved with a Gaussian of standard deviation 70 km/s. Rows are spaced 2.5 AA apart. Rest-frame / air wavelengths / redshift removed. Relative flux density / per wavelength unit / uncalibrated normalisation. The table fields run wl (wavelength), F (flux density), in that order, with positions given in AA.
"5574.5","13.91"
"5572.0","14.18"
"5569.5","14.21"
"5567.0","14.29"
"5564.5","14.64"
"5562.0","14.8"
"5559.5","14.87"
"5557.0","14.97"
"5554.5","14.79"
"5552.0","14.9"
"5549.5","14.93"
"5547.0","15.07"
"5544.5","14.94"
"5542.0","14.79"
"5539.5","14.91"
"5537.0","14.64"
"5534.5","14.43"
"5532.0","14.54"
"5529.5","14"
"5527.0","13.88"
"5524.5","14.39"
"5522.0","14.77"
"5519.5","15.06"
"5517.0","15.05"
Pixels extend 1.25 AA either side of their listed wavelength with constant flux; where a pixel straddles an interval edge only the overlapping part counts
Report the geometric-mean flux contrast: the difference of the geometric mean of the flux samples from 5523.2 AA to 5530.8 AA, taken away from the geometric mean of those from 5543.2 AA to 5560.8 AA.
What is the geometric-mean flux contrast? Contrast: 0.8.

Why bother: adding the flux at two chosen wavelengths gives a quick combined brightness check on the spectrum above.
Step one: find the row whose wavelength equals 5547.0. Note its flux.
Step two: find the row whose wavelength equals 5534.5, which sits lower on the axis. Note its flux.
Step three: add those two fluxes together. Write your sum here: 29.5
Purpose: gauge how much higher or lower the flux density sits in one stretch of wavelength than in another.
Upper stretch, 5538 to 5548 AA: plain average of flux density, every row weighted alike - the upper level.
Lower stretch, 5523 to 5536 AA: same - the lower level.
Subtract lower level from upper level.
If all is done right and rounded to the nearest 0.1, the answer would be 0.7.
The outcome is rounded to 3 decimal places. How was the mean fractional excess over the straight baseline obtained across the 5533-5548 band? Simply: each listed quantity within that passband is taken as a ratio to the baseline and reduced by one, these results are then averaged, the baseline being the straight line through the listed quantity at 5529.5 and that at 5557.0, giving 0.028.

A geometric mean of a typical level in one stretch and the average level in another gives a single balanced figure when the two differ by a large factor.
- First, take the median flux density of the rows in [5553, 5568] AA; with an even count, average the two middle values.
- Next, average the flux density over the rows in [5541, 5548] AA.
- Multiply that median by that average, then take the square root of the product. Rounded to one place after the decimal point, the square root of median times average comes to 14.9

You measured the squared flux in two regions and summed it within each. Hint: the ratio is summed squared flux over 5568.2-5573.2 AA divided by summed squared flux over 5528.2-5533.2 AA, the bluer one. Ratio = 0.99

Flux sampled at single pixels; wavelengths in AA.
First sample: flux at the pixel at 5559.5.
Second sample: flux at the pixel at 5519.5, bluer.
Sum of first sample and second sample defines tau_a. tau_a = 29.9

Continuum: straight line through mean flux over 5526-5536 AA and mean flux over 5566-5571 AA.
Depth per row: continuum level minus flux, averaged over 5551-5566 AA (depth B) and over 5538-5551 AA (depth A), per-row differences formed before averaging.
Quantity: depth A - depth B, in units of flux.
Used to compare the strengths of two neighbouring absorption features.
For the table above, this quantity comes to -0.11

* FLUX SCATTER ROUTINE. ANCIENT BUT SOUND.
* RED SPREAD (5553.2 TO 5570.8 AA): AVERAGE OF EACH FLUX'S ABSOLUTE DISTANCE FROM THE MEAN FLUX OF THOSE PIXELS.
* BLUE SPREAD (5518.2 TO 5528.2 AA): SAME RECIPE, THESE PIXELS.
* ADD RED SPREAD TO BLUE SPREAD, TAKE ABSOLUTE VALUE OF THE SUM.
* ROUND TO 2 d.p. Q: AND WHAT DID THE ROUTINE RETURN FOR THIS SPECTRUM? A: 0.62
